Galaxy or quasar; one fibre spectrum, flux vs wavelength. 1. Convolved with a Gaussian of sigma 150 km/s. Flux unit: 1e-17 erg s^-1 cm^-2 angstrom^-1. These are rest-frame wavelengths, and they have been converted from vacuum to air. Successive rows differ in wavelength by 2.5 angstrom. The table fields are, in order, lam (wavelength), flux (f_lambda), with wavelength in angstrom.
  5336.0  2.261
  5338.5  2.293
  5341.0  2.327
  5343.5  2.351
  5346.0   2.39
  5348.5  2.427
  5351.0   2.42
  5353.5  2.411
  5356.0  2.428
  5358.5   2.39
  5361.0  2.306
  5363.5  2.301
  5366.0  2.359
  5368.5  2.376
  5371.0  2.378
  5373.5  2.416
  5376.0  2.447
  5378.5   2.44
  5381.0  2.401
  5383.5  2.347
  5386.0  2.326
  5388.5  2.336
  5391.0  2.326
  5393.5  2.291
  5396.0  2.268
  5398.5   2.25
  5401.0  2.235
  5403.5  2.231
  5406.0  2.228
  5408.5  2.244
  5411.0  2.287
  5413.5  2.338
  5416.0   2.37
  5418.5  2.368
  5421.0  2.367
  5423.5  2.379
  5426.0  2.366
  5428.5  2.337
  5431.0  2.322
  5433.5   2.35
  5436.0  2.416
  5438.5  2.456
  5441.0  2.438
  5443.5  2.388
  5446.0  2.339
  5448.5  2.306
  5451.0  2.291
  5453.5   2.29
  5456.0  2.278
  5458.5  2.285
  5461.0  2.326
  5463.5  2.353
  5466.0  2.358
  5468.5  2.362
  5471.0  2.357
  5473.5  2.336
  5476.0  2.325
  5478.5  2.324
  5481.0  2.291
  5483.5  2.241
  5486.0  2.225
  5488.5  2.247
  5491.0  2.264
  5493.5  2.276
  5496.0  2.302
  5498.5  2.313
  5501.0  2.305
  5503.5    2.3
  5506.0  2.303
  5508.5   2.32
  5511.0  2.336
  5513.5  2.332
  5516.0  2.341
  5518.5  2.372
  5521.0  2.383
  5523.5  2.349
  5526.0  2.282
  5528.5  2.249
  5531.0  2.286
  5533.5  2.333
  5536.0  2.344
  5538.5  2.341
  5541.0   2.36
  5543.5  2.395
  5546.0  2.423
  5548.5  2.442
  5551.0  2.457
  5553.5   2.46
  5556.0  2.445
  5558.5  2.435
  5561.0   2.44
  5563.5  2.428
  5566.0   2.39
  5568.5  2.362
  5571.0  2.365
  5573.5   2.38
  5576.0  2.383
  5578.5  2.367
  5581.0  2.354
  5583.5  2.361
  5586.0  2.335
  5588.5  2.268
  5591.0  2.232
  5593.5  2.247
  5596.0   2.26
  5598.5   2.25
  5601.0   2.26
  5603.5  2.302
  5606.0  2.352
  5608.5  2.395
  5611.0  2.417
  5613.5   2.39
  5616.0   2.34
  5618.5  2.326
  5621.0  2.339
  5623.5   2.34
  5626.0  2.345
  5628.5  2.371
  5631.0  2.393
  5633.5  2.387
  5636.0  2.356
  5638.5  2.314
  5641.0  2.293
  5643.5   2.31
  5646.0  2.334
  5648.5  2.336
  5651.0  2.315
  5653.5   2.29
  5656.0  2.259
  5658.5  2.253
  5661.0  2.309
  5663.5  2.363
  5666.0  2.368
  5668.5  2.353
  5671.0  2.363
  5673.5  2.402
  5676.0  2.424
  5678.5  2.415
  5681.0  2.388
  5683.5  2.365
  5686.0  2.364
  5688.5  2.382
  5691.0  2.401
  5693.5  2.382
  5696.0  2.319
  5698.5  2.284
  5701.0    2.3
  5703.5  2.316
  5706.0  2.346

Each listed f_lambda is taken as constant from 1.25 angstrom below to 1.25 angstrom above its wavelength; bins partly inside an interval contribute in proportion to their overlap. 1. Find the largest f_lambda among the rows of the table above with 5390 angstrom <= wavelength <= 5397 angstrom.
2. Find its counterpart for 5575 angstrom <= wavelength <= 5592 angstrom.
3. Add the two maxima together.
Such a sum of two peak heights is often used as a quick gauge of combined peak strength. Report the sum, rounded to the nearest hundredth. 4.71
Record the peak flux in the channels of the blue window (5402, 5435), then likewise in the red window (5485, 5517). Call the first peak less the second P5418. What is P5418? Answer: 0.04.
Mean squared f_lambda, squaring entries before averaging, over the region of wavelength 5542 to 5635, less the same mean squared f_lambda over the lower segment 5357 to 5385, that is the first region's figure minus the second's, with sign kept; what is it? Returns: -0.07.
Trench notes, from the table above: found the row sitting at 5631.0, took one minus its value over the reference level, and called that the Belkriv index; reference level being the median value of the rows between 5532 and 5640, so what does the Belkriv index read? -0.014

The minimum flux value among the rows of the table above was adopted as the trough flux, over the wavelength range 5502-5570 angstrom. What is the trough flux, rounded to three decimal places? 2.249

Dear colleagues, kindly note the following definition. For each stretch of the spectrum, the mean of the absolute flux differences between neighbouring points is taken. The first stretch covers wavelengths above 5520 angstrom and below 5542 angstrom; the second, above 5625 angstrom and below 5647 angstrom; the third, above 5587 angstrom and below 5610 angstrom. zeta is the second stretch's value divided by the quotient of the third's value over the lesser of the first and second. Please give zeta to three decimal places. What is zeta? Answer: 0.020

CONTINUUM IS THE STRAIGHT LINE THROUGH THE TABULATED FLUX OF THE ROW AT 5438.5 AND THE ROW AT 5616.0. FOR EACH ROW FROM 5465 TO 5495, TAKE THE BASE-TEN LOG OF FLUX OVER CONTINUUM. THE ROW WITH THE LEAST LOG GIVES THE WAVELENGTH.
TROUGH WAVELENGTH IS 5486.0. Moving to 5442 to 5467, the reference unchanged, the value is 5456.0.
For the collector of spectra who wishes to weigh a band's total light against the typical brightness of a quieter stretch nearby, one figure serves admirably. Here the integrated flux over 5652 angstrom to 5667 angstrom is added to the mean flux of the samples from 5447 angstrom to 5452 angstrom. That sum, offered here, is 36.9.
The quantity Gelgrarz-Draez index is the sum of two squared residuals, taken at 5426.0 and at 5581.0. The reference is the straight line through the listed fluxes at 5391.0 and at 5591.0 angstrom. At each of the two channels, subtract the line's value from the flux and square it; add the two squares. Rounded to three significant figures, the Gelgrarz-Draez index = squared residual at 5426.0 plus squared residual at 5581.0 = 0.0169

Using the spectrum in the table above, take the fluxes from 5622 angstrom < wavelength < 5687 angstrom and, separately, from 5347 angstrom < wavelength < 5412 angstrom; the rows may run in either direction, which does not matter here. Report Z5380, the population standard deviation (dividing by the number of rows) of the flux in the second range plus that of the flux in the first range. 0.114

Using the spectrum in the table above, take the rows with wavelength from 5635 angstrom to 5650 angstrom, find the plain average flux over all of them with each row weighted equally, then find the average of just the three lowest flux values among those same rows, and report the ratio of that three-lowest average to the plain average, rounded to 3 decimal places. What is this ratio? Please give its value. 0.992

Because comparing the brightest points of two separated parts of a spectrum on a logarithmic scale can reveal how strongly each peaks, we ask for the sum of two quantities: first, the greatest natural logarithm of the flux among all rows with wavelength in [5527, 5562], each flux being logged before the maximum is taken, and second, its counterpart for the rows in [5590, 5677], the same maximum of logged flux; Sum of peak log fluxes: 1.79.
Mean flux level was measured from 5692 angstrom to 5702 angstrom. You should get 2.32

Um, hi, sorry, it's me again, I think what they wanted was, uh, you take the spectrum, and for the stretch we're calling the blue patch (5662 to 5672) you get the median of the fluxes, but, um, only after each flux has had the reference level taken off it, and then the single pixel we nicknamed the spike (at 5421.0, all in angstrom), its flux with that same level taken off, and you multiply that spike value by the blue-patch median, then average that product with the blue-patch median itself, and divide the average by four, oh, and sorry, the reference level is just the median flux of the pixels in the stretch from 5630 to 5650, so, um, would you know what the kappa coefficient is 0.0036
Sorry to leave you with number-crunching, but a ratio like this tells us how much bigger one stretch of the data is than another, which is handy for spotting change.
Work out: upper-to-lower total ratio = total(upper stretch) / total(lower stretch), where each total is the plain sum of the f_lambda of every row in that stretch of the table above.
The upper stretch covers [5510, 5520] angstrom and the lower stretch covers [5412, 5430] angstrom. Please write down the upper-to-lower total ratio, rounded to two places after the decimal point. 0.57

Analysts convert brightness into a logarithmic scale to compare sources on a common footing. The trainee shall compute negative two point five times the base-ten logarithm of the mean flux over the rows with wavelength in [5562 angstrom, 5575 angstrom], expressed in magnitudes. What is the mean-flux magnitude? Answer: -0.944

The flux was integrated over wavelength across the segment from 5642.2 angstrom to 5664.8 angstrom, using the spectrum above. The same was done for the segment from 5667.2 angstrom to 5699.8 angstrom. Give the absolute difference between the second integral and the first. 25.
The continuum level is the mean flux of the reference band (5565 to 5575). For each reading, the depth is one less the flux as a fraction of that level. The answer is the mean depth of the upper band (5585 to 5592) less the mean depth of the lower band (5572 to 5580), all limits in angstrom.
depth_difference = 0.04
